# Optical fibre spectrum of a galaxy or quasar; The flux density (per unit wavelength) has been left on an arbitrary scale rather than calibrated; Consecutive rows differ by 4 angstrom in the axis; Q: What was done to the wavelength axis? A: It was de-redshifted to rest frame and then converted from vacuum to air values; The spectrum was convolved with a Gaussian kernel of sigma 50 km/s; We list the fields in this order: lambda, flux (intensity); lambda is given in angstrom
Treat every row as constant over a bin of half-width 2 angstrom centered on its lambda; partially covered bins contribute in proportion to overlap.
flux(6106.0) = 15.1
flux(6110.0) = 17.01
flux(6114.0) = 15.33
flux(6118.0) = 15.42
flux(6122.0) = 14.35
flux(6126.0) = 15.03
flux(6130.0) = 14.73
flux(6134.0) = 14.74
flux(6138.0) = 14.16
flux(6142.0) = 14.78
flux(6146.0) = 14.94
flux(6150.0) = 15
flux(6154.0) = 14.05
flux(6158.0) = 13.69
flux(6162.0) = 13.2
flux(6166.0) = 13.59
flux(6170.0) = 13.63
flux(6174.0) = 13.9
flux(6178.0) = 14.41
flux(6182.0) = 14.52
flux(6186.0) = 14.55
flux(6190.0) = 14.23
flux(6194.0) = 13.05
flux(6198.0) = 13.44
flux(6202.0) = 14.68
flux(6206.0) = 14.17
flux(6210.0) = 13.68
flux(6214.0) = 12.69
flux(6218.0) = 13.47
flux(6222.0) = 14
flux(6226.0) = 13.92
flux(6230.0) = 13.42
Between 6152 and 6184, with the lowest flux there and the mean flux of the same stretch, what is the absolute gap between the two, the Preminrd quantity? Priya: 0.67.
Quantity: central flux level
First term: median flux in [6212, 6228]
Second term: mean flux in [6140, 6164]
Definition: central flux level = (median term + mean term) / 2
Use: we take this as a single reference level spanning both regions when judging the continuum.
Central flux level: 14.0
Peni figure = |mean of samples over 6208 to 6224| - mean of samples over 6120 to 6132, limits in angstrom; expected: -1.2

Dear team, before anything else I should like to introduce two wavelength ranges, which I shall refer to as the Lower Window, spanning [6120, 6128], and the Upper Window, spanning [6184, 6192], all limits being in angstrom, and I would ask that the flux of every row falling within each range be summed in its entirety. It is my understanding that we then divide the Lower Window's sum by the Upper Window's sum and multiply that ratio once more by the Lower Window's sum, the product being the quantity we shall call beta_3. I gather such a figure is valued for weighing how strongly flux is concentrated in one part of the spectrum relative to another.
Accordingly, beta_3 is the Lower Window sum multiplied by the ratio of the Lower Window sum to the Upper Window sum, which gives 30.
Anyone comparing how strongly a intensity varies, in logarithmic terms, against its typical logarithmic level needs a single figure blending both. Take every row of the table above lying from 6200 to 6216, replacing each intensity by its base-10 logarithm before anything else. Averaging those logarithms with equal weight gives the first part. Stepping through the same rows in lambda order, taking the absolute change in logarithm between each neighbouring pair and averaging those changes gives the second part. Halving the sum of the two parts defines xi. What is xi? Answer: 0.580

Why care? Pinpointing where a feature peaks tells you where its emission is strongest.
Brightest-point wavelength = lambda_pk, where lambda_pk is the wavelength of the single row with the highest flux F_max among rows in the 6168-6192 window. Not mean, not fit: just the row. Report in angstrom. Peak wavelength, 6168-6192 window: 6186.0 angstrom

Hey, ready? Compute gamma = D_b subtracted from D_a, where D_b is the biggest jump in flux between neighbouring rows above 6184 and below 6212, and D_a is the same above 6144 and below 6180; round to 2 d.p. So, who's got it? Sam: -0.29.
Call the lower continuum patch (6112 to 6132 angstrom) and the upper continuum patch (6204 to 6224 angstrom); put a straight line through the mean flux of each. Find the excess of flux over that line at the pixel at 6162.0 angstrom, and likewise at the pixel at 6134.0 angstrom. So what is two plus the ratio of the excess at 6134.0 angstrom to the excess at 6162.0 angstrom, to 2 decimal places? 2.05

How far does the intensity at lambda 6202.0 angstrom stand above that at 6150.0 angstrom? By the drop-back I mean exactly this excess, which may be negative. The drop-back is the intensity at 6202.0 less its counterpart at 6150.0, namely -0.3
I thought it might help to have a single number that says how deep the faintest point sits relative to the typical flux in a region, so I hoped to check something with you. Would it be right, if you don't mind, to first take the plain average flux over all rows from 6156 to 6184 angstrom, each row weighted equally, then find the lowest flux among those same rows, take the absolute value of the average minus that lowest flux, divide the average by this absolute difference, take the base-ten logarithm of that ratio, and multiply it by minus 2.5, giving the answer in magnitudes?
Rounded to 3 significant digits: -3.32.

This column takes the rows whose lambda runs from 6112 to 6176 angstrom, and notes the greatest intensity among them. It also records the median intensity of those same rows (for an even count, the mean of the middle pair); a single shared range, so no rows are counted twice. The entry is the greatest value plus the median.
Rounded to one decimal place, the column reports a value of 30.0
